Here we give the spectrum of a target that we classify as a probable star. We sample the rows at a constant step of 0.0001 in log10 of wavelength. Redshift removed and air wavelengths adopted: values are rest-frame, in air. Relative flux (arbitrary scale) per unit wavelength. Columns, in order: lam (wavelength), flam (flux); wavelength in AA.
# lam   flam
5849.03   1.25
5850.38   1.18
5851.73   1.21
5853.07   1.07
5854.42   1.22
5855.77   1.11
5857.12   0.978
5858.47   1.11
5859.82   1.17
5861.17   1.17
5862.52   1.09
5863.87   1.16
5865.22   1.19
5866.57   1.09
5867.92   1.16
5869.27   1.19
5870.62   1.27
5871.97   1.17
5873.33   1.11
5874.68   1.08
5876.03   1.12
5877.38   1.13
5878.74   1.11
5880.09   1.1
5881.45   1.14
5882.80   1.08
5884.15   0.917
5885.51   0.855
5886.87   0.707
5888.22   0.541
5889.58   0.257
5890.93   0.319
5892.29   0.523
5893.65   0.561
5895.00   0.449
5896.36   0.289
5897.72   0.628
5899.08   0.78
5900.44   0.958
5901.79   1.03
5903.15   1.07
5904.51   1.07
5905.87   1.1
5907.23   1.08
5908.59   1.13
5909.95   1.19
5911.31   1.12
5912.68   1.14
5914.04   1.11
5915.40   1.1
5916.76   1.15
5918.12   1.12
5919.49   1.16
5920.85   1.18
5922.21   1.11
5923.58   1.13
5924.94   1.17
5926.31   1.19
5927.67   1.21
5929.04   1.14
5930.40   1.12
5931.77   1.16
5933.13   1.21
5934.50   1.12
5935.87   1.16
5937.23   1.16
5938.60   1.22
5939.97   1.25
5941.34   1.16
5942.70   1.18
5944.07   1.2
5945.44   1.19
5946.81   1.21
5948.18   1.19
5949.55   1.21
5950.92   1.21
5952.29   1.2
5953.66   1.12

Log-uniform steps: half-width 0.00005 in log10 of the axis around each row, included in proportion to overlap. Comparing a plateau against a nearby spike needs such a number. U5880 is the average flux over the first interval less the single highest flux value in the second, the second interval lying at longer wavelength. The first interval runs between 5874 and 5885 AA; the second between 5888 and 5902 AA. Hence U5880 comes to 0.05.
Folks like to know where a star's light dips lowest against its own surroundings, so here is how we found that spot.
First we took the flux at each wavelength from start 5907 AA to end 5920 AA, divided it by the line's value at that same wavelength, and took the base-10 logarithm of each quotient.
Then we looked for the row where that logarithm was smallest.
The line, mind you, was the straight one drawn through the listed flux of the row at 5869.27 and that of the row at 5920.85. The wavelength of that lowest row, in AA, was 5907.23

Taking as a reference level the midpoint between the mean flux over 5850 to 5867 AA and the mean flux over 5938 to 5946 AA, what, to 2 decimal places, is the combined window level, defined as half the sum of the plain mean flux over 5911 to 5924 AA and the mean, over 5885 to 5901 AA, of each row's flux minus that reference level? 0.27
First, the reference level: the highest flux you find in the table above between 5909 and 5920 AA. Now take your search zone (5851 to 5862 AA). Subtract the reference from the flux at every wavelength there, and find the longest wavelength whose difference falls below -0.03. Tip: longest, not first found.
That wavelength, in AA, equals 5858.47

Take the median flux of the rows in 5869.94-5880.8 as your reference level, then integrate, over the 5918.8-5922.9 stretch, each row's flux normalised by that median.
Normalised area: 4.2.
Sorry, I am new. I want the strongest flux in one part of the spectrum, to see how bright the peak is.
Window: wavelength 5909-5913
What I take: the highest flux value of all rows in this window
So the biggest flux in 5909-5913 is 1.19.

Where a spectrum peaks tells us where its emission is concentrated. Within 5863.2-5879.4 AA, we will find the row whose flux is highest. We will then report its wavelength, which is 5870.62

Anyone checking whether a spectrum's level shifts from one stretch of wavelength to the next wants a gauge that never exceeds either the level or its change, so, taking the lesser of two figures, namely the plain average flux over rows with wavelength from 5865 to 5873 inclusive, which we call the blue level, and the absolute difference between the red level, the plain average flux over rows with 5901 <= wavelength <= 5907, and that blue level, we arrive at 0.11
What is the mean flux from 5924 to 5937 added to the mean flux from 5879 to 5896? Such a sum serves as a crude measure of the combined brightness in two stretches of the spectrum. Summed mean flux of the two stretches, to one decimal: 1.9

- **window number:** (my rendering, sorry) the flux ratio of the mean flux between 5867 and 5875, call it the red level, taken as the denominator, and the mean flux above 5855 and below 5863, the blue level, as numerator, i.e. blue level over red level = 0.95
